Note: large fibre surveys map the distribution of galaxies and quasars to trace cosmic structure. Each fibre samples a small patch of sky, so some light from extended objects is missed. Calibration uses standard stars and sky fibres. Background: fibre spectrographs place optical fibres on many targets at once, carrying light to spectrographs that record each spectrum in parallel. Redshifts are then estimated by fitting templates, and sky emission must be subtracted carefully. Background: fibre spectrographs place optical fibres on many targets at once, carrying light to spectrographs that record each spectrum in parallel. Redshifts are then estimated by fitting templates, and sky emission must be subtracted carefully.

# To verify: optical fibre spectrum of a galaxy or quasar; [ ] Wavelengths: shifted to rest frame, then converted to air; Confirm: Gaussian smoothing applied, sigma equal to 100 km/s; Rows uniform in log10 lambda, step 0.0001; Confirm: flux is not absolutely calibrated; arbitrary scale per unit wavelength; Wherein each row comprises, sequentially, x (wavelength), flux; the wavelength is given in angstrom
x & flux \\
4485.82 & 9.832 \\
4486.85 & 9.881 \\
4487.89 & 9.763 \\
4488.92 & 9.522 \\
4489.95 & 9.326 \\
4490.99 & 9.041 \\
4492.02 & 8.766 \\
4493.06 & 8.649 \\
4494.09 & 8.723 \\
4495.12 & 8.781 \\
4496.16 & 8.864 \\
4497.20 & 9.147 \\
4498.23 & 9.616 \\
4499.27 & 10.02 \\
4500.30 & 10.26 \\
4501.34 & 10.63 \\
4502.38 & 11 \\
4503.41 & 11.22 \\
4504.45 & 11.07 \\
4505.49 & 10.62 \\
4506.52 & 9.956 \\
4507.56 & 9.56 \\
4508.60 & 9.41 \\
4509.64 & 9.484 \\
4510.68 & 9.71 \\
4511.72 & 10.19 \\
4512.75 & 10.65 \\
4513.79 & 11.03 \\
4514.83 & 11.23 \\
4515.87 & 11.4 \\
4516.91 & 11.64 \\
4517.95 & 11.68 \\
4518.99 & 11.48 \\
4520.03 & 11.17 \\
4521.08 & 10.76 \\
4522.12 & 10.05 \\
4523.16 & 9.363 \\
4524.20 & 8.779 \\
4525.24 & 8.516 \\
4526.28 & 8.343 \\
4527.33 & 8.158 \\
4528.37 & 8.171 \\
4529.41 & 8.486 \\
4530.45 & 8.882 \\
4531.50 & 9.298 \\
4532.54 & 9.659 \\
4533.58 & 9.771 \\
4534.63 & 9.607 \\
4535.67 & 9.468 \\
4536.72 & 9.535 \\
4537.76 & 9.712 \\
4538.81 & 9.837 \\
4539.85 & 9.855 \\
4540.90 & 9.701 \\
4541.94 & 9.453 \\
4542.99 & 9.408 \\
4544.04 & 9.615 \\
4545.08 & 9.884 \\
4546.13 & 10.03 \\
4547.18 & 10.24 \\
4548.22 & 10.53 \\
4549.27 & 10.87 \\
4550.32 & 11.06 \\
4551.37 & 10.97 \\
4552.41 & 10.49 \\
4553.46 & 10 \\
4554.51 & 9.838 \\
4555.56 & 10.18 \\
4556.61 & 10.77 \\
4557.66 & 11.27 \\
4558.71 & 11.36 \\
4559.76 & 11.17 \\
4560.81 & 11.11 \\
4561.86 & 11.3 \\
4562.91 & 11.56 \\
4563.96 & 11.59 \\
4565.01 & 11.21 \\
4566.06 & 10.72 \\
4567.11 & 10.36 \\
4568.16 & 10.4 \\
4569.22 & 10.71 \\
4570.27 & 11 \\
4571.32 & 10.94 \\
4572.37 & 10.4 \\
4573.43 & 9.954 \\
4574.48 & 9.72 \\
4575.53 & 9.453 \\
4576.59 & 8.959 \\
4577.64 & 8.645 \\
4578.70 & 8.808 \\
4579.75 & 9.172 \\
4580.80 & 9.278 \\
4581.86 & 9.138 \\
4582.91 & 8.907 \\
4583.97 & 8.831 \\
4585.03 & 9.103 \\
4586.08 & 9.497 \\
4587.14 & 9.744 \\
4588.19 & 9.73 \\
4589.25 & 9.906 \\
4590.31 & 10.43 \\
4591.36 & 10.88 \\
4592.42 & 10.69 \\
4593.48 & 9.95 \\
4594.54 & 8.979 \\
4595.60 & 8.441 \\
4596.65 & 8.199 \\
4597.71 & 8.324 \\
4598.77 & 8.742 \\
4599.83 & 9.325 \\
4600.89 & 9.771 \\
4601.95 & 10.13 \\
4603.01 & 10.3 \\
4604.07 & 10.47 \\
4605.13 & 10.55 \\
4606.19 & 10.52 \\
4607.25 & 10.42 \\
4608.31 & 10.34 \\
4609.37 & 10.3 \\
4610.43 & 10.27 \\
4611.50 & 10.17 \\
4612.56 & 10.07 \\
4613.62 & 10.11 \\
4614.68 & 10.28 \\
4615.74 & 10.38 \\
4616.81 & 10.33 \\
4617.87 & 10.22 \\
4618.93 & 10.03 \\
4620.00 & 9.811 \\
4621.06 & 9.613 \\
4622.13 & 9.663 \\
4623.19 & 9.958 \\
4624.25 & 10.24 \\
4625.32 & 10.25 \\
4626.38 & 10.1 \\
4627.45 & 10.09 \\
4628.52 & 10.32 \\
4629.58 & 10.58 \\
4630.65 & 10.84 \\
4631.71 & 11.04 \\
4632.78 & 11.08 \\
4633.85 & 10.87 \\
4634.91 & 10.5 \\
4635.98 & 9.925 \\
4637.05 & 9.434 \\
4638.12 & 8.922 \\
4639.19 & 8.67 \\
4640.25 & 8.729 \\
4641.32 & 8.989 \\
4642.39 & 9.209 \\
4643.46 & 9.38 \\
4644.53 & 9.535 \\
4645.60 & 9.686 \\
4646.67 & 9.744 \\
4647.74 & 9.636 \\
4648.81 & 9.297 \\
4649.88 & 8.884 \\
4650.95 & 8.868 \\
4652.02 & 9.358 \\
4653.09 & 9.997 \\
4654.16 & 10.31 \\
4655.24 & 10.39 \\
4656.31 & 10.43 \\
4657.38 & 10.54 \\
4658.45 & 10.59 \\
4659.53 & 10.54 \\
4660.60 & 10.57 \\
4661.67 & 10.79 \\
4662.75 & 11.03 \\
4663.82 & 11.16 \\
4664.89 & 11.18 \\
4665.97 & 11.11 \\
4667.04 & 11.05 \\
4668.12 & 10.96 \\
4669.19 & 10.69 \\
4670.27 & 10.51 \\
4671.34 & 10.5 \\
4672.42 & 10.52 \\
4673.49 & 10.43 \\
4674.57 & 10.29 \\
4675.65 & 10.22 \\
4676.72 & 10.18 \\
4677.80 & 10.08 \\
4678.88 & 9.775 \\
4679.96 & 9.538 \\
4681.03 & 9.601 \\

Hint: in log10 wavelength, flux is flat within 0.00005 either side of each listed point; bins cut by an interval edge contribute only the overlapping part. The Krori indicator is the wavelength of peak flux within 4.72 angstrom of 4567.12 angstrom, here 4563.96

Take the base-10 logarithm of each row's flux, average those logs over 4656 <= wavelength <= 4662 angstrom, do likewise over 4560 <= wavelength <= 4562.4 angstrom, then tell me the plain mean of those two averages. 1.04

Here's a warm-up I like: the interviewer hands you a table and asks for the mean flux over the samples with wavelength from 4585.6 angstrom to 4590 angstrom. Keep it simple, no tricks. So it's 9.7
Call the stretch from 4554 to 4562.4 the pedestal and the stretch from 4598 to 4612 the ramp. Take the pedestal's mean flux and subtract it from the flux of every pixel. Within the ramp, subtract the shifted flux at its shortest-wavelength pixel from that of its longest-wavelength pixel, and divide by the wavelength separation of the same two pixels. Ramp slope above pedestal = 0.11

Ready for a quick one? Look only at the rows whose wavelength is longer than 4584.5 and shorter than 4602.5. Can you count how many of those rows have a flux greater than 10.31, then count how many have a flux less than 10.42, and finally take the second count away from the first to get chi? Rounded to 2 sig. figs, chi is -11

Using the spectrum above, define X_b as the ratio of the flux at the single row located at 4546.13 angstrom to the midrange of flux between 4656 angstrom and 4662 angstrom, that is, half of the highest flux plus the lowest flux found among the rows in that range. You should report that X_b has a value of 0.95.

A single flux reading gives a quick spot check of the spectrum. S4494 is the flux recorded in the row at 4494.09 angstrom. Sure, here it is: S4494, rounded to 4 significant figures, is 8.723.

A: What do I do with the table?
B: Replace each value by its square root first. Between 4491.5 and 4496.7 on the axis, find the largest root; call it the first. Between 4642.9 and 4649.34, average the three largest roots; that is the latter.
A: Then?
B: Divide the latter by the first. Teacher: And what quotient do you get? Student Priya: 1.05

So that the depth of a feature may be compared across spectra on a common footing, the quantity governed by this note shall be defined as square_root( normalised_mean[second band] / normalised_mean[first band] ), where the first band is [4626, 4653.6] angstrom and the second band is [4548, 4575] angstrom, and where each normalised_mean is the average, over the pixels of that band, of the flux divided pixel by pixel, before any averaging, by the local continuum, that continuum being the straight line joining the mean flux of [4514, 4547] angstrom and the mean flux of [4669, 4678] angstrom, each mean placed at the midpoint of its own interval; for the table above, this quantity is 1.07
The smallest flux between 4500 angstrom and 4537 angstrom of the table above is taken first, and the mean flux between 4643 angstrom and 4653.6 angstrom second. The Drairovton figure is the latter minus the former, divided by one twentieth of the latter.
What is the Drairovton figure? 2.7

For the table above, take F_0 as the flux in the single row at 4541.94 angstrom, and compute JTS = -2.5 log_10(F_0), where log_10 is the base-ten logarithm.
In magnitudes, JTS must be -2.44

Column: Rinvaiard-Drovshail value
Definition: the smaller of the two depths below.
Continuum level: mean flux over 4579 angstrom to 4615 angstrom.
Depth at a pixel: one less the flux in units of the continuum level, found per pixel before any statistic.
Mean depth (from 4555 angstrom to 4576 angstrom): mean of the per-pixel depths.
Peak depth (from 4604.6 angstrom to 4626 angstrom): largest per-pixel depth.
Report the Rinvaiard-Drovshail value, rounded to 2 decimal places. -0.11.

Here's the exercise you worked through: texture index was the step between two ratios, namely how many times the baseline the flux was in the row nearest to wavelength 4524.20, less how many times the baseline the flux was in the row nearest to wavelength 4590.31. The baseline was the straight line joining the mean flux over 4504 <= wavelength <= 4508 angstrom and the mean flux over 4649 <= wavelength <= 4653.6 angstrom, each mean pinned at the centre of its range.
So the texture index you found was -0.21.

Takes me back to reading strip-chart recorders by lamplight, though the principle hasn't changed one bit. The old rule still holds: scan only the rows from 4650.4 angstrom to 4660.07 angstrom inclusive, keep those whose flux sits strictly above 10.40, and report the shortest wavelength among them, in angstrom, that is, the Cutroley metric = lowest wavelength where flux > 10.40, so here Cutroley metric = 4656.31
